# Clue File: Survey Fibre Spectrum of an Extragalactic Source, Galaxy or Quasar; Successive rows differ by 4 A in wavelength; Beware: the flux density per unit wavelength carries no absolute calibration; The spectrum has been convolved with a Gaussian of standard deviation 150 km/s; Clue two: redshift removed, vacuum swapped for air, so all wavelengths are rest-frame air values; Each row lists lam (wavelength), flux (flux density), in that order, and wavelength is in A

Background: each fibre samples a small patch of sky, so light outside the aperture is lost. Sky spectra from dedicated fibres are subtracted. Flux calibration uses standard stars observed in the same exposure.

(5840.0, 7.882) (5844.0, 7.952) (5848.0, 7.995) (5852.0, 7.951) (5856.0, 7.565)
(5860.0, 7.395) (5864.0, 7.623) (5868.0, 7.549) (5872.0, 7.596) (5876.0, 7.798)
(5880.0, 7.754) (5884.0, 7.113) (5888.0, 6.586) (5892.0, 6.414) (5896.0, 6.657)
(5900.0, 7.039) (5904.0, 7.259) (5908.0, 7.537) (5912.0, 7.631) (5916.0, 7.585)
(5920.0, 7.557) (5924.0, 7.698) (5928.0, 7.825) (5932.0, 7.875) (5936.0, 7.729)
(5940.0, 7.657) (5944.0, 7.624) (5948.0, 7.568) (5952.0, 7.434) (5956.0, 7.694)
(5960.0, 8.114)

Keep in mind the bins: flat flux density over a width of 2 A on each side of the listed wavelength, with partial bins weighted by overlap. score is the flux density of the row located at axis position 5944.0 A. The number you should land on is 7.624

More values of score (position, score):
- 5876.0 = 7.798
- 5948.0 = 7.568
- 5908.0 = 7.537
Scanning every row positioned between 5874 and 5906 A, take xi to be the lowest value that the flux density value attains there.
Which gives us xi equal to 6.414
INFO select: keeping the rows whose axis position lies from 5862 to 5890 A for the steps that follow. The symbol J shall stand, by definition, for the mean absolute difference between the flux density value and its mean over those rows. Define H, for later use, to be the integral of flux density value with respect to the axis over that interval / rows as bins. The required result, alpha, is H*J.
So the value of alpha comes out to 69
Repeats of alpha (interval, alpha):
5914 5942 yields 20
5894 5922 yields 60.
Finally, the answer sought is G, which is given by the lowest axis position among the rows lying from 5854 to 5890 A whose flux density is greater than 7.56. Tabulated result 5856.0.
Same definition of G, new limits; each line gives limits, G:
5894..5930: 5912.0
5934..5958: 5936.0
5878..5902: 5880.0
